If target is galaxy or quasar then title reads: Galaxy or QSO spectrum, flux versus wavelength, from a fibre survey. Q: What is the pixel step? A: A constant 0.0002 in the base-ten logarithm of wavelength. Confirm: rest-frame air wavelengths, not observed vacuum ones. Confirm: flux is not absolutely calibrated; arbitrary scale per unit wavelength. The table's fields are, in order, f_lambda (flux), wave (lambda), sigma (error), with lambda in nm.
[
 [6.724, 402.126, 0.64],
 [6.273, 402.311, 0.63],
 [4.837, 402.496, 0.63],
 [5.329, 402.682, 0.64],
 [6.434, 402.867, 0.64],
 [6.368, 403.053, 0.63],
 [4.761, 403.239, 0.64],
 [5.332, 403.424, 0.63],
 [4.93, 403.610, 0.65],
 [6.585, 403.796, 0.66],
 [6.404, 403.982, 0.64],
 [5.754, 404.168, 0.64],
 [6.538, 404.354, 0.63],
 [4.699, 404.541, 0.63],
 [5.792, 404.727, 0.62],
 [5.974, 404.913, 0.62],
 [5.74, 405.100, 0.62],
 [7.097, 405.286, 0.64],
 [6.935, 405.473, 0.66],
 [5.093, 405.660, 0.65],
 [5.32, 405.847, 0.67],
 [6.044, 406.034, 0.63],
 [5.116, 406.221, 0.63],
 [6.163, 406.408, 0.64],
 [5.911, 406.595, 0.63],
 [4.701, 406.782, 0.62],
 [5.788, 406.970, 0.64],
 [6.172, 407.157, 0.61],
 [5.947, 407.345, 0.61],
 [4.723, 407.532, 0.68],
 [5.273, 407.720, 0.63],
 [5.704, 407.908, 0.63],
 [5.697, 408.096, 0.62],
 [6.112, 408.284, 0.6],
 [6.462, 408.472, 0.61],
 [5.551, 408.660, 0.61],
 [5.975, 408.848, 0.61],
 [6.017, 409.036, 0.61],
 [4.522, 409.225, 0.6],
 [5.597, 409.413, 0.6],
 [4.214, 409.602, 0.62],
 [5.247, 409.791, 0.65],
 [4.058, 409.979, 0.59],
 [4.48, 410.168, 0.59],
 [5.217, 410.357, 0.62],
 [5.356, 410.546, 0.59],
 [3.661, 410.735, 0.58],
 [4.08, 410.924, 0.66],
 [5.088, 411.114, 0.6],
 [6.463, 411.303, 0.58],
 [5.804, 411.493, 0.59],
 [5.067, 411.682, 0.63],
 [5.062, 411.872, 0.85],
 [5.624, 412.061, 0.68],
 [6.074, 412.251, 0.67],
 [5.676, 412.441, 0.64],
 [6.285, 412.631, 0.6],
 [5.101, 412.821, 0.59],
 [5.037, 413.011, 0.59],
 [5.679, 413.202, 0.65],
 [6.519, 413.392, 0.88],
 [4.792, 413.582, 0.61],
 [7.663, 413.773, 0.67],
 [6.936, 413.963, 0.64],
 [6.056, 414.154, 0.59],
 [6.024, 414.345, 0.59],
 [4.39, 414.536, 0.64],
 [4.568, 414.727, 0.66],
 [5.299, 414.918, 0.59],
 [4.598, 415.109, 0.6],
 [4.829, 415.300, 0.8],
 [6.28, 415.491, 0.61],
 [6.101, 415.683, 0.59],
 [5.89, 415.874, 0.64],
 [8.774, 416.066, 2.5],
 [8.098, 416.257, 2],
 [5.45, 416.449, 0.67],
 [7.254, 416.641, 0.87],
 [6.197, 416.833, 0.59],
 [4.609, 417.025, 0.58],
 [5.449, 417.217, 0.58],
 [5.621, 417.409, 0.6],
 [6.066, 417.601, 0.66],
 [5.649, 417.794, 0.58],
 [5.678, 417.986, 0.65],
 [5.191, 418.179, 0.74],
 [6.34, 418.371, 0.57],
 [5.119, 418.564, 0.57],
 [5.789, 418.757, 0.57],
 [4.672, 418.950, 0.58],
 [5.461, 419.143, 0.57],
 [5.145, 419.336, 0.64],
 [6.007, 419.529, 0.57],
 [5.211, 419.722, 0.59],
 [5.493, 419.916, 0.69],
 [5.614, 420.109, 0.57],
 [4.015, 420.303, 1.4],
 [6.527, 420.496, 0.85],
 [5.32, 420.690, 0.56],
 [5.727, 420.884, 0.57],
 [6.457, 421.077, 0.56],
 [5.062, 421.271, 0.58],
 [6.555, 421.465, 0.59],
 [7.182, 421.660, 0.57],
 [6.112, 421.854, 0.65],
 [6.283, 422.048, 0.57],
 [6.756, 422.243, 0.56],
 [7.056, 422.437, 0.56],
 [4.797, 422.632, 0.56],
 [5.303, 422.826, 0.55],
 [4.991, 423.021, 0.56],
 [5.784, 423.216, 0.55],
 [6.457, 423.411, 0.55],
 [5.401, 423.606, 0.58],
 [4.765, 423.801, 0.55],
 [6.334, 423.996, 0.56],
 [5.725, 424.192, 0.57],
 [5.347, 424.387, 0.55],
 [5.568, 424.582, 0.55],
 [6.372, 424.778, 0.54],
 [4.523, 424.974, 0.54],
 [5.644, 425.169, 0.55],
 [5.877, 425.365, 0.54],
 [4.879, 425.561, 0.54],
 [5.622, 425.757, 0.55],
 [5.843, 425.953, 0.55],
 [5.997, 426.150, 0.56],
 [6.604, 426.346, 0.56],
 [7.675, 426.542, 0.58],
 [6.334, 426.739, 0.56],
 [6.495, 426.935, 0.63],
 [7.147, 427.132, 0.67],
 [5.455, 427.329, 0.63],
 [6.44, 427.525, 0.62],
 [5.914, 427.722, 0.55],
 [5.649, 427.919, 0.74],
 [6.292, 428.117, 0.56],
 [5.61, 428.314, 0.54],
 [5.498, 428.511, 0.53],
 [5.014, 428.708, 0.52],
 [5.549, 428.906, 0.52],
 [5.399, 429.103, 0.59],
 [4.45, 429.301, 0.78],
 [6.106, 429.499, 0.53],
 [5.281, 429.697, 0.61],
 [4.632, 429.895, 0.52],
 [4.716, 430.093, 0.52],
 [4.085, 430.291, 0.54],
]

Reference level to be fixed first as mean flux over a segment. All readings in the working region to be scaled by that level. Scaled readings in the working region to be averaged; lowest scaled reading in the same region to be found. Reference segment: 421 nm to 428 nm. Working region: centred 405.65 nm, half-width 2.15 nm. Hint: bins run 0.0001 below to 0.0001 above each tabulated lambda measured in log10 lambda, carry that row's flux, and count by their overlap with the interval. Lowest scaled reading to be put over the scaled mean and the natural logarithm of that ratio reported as -0.21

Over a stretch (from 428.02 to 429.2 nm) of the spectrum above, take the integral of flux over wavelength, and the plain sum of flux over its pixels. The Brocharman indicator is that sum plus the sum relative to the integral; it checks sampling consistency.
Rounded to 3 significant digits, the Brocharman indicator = 38.4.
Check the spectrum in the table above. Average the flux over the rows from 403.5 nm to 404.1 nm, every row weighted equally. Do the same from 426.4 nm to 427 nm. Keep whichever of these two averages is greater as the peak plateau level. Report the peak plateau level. 6.8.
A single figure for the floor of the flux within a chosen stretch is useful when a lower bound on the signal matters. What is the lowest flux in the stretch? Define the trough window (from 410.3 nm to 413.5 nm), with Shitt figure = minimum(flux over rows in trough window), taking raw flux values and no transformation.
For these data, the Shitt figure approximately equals 3.661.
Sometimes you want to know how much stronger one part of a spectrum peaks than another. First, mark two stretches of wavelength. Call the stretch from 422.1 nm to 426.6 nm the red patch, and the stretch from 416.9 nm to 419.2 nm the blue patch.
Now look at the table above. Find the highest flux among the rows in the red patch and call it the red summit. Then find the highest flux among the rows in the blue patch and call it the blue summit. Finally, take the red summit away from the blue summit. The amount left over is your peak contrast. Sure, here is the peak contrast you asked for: -1.3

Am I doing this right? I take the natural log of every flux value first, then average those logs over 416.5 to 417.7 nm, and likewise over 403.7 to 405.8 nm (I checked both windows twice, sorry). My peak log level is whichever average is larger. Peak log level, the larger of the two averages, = 1.79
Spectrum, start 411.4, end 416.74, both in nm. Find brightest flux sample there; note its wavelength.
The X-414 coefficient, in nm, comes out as 416.066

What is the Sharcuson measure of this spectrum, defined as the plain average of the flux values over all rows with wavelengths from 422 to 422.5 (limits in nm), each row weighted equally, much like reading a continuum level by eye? 6.7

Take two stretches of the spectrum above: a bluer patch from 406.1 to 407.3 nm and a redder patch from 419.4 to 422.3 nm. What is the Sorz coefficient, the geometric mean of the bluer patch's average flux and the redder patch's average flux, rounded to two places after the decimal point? 5.76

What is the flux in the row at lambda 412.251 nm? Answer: 6.074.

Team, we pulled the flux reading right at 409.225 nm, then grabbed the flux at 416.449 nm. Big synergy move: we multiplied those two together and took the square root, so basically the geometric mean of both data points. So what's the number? 4.96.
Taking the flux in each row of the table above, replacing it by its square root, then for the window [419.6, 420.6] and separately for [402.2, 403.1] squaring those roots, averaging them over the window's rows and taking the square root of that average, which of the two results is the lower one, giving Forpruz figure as 2.32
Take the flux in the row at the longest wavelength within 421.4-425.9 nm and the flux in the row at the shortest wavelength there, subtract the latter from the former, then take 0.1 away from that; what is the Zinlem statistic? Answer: -1.0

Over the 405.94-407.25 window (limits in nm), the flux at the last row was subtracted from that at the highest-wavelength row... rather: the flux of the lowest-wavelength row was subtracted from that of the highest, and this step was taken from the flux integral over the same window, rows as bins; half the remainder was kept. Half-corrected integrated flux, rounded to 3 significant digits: 3.67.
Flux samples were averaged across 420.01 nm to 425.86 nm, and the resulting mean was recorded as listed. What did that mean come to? 5.74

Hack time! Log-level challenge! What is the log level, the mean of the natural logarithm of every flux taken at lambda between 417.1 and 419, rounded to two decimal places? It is 1.71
